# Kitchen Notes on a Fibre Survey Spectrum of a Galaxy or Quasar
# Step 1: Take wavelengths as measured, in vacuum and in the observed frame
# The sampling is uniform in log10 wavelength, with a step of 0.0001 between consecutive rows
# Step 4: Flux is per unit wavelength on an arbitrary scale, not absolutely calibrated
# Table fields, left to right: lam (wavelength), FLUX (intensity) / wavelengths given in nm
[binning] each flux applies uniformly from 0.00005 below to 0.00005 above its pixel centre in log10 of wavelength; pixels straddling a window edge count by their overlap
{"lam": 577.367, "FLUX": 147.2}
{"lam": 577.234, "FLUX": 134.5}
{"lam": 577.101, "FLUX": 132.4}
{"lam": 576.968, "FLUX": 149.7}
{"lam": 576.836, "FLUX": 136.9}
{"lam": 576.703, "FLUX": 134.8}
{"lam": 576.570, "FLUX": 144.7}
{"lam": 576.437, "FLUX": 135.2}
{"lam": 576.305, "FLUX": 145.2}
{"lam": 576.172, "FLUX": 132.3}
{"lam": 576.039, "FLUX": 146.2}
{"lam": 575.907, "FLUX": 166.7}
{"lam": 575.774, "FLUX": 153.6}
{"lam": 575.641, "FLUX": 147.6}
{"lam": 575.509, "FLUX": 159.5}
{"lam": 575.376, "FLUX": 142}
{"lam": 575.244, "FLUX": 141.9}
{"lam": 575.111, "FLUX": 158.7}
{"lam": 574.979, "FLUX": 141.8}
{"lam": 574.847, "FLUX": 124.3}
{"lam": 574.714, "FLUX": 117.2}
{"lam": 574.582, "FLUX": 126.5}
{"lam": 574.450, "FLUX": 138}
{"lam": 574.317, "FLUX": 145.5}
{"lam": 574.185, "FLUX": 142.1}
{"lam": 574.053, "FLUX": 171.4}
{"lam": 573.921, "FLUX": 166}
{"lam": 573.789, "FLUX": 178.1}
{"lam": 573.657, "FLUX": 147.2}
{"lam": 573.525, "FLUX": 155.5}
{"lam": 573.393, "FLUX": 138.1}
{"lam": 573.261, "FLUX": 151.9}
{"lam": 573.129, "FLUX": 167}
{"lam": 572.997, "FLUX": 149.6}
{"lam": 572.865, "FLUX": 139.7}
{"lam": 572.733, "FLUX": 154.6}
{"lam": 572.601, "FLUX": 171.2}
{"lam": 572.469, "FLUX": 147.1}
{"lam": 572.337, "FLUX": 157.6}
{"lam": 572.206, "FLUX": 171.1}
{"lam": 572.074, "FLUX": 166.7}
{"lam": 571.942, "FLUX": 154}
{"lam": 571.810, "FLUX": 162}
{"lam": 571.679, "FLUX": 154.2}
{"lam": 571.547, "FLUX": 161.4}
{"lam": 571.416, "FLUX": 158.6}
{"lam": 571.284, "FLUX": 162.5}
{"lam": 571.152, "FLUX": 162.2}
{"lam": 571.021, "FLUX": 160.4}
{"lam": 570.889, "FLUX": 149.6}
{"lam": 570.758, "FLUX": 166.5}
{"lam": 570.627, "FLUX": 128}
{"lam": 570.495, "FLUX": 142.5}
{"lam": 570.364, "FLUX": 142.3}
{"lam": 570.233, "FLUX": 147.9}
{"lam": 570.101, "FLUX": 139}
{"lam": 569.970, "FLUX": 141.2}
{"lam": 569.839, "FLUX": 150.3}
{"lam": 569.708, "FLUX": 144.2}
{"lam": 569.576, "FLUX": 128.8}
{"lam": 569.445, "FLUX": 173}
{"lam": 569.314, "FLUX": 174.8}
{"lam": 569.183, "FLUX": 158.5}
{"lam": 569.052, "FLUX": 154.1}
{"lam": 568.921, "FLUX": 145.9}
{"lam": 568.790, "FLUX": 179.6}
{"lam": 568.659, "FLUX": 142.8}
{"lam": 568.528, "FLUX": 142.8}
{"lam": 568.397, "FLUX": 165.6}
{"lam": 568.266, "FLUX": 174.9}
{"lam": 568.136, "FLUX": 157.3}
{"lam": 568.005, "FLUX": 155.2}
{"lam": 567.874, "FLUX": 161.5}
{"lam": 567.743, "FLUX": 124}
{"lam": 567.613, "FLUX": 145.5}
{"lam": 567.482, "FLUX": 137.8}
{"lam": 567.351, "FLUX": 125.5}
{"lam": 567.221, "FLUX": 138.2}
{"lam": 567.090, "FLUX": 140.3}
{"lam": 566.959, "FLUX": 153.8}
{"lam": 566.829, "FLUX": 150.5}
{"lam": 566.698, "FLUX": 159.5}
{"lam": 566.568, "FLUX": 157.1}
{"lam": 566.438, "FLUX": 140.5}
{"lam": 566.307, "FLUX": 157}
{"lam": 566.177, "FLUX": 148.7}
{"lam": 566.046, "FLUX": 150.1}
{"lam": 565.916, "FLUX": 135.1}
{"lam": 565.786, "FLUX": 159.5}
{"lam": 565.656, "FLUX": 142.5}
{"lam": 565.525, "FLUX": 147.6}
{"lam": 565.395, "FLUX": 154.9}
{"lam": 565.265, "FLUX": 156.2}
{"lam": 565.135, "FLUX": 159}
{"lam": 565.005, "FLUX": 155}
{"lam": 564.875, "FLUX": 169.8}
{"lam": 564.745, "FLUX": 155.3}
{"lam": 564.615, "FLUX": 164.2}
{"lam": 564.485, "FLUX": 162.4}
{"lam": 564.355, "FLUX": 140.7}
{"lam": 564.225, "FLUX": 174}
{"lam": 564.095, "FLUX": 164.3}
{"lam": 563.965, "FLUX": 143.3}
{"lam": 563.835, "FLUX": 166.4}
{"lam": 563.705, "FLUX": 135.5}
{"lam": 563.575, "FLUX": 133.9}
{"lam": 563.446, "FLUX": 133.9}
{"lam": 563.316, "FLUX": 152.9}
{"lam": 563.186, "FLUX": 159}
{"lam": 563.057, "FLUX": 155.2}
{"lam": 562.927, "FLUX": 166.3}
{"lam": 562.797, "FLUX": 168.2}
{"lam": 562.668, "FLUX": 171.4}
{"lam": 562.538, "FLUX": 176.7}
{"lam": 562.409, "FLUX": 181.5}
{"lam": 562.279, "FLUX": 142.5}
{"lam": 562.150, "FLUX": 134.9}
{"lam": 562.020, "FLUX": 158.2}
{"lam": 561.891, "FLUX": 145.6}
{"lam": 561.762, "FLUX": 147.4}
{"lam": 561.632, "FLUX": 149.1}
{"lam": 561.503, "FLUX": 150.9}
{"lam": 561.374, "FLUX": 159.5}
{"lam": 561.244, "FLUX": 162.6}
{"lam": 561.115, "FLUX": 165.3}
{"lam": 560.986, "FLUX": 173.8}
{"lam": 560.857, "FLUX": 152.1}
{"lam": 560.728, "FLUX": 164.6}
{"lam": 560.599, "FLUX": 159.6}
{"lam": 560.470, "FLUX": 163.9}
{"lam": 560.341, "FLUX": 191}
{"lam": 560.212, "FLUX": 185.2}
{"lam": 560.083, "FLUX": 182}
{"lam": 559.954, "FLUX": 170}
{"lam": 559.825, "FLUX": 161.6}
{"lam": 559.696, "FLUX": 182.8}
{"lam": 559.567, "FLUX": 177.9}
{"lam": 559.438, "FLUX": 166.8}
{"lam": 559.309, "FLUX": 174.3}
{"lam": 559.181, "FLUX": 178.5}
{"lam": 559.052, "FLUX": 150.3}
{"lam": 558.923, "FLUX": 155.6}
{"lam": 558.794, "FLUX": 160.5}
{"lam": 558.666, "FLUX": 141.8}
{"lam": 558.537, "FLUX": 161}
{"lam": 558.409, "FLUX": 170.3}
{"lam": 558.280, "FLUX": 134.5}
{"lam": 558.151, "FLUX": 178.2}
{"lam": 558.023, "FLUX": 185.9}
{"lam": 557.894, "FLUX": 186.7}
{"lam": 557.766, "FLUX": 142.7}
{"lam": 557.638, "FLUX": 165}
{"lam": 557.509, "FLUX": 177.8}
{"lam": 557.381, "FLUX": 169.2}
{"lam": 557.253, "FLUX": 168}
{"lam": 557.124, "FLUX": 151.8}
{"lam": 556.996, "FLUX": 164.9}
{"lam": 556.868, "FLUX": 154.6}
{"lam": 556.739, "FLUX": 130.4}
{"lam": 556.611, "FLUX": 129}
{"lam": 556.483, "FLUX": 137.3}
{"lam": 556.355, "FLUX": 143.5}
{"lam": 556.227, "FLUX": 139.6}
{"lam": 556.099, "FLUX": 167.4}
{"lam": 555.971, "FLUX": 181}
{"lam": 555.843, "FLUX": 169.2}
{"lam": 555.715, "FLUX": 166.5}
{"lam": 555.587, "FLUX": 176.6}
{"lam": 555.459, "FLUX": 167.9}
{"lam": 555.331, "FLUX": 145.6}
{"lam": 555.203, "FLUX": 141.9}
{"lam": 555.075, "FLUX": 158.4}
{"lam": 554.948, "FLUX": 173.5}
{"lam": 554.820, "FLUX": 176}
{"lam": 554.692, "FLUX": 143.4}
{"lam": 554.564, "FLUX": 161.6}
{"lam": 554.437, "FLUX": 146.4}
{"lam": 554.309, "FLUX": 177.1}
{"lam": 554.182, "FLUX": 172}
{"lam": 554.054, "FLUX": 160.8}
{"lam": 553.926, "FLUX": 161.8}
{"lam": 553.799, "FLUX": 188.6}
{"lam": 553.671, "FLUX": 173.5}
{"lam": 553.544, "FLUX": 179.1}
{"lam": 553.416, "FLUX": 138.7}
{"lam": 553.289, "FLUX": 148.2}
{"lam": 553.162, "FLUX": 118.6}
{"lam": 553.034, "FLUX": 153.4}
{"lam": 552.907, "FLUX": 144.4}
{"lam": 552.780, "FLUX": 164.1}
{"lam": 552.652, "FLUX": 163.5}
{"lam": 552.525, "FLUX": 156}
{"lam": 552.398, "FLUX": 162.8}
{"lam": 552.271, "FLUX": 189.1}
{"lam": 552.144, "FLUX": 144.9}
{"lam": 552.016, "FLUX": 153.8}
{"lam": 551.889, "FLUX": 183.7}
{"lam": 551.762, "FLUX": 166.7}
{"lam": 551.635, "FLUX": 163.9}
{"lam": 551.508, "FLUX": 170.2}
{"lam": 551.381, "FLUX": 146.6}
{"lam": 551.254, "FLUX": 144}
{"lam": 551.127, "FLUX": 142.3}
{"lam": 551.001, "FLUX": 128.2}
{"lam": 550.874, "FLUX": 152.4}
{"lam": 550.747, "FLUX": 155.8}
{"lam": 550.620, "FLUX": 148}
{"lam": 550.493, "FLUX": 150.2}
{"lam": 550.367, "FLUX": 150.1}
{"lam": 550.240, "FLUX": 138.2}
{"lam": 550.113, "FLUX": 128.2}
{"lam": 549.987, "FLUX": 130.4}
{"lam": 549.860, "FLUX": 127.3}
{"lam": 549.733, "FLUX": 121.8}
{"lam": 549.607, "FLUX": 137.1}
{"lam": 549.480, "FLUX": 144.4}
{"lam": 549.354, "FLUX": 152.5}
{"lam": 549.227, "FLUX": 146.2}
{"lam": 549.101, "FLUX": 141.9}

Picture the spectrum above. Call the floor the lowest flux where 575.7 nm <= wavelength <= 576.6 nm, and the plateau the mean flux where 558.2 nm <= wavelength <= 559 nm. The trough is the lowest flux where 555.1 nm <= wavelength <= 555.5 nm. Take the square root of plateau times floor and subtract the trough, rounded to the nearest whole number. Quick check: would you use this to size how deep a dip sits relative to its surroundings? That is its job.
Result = 1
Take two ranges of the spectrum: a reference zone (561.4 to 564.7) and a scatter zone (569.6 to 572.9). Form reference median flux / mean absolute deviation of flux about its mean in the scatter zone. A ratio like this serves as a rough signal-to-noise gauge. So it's 16.8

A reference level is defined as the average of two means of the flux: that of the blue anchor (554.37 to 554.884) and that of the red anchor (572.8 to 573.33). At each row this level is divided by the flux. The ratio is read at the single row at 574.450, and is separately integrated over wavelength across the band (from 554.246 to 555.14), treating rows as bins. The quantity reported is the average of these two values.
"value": 0.99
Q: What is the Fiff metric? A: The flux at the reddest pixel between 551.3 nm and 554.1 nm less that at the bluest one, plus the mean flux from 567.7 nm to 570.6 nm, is 166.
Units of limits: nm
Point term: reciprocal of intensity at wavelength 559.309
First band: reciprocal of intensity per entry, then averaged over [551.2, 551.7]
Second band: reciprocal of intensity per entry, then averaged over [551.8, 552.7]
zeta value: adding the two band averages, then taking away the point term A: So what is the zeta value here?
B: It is 0.0068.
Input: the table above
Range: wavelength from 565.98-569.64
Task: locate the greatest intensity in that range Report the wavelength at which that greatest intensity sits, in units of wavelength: 568.790 nm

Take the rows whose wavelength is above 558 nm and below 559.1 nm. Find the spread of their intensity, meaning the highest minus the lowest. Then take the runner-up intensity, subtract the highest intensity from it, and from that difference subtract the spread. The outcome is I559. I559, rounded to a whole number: -59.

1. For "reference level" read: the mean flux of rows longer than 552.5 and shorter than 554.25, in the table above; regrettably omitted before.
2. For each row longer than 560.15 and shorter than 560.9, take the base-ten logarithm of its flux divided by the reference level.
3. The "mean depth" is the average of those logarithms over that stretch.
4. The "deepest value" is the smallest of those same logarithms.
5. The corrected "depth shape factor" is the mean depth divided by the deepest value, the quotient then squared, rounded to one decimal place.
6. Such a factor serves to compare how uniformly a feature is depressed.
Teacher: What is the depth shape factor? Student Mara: 2.1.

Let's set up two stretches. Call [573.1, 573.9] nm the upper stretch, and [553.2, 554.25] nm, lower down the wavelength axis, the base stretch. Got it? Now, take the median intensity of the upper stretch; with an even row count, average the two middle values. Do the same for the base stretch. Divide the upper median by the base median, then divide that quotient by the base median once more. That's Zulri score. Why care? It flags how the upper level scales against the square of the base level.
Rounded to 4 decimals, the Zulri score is 0.0055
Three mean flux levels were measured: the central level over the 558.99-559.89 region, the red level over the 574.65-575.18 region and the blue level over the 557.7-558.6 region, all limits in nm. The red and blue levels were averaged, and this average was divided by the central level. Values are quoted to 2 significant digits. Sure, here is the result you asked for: 0.88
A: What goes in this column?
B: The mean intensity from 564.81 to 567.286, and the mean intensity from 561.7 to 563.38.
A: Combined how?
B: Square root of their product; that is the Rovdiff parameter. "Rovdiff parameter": 155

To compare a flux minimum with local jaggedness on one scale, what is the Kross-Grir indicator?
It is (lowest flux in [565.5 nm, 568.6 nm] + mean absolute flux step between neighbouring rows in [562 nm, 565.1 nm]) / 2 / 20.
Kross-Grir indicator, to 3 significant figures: 3.43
